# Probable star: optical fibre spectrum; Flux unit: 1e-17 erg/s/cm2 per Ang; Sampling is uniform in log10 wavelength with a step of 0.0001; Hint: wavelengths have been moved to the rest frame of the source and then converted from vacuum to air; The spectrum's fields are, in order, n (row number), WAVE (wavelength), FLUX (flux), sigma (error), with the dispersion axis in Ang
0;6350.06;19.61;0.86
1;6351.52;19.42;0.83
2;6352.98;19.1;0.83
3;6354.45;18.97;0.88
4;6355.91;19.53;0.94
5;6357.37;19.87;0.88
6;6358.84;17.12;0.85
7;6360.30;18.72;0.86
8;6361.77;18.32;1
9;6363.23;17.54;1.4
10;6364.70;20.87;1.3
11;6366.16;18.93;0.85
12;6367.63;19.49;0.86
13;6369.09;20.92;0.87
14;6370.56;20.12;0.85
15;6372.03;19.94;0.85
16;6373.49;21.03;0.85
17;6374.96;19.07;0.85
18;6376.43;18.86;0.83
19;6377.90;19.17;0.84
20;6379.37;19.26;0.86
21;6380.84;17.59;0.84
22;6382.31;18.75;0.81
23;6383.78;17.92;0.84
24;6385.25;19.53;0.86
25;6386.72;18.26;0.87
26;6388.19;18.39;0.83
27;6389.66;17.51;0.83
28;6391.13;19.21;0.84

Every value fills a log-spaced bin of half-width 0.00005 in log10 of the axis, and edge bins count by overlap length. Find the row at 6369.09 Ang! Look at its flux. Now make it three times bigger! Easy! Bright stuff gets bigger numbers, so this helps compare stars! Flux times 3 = 62.8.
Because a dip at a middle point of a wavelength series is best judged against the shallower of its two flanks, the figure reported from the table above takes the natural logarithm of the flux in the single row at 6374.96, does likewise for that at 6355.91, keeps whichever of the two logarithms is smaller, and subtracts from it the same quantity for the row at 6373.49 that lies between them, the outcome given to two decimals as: -0.10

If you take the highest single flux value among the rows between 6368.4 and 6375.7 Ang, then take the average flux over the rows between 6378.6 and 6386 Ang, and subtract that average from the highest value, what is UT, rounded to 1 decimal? 2.4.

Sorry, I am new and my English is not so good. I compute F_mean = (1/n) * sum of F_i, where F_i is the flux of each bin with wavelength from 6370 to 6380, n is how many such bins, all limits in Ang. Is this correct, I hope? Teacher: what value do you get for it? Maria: 19.6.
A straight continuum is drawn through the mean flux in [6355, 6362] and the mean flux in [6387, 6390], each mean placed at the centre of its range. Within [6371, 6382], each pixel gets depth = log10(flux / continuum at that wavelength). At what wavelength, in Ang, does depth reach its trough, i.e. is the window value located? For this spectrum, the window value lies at 6380.84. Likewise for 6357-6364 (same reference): 6358.84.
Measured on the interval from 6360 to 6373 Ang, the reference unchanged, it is 6363.23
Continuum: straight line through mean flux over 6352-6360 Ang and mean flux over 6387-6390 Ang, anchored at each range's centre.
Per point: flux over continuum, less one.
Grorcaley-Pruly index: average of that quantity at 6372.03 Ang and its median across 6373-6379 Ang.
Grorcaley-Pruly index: 0.06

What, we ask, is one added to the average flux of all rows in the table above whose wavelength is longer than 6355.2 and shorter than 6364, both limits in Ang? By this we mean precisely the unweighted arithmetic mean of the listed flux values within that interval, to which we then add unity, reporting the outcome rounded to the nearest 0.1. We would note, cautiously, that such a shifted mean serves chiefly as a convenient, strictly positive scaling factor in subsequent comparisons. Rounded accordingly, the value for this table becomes 19.5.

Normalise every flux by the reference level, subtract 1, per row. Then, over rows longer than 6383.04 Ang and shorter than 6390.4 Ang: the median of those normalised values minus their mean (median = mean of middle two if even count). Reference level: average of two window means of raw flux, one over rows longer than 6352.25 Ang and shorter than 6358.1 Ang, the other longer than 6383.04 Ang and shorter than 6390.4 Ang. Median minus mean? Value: -0.003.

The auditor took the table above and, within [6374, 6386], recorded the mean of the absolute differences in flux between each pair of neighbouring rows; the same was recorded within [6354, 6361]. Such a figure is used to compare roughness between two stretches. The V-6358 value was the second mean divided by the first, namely 1.56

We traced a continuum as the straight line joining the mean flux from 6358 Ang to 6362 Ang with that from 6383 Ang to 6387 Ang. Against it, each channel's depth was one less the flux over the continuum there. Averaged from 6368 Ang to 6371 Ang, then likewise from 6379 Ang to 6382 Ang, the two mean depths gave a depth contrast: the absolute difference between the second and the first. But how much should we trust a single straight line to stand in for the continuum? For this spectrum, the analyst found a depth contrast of 0.13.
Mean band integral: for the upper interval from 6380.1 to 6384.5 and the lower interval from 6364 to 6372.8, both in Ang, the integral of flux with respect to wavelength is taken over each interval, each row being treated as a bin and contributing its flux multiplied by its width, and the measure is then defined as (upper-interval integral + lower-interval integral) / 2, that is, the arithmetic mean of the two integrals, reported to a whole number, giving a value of 128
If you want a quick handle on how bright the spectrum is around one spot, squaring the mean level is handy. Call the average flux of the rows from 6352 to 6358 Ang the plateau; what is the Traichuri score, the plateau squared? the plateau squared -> 375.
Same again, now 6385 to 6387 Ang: 357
